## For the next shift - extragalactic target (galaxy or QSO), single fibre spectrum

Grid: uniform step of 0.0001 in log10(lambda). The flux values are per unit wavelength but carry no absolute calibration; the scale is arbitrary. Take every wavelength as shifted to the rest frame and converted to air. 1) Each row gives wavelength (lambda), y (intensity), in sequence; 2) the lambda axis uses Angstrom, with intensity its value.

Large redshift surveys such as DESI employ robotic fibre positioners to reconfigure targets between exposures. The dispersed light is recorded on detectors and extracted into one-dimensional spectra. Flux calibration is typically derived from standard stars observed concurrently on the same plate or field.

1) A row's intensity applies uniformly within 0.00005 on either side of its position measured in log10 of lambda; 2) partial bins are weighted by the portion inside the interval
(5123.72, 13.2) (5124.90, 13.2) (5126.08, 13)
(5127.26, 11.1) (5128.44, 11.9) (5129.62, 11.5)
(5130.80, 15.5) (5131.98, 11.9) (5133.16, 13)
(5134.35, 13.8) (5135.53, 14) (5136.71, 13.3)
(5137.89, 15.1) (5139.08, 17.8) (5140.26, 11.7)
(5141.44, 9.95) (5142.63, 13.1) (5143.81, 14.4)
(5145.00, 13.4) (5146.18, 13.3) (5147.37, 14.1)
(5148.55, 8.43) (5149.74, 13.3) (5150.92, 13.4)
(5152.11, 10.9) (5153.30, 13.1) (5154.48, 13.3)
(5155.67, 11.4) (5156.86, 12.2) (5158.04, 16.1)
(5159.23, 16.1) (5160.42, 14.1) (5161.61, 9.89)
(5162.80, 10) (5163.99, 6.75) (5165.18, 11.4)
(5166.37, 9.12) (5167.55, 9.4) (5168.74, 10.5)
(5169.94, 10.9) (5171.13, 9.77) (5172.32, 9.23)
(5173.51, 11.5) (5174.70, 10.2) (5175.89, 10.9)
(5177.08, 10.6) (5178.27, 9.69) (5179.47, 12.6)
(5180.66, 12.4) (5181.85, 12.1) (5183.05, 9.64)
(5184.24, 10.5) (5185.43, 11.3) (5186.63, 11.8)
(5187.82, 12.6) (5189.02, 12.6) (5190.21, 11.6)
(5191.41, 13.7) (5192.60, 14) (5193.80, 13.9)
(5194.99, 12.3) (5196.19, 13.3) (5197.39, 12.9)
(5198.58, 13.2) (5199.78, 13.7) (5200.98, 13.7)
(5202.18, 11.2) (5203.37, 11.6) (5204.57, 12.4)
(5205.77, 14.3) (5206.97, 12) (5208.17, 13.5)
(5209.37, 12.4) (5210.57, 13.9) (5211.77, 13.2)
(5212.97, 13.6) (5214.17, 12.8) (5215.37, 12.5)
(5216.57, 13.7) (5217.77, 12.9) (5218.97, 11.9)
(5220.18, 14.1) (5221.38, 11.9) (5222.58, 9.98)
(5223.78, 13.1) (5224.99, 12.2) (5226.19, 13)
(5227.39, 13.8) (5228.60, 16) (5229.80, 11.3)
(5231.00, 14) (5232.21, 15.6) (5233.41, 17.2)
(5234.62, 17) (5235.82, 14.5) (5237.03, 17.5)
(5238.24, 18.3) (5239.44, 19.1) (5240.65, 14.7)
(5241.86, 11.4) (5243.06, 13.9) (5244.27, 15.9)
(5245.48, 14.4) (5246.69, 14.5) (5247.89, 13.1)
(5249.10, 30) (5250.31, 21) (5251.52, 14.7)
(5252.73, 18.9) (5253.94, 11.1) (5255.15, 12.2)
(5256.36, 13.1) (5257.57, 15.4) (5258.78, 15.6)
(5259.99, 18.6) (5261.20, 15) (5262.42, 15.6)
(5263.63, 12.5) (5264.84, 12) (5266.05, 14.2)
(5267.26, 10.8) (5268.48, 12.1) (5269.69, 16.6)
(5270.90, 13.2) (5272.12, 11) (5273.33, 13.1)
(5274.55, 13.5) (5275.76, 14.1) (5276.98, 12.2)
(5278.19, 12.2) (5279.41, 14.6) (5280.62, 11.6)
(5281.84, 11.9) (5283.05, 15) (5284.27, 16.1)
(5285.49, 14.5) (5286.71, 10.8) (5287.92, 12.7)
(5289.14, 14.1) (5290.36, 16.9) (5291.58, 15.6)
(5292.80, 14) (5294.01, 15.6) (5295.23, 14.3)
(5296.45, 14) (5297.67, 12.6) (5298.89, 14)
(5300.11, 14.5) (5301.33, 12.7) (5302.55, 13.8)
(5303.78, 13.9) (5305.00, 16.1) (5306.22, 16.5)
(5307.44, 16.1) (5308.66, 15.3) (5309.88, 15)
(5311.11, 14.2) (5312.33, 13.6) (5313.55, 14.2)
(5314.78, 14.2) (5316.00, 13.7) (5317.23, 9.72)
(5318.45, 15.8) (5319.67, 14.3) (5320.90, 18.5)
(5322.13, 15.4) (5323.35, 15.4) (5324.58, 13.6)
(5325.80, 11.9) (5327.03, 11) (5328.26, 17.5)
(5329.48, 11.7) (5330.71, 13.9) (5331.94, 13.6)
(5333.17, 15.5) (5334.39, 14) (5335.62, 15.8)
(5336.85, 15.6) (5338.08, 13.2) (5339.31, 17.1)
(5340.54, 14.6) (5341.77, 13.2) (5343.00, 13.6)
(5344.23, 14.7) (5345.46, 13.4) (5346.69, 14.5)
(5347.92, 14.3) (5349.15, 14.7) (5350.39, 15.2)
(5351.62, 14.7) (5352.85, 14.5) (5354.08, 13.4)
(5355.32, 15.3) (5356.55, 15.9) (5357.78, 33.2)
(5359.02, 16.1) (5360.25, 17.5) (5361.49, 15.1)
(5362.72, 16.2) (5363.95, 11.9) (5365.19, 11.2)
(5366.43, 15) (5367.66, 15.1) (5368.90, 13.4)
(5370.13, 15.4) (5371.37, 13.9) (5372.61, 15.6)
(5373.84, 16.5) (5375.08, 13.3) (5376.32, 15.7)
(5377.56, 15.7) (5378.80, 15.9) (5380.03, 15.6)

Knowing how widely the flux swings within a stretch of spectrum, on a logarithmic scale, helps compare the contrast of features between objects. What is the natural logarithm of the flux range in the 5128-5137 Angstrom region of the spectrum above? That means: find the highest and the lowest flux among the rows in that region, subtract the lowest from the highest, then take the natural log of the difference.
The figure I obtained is 1.4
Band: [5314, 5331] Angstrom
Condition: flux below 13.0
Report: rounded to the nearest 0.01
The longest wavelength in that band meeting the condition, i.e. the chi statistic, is 5329.48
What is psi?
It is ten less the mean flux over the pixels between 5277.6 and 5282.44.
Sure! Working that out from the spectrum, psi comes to -2.6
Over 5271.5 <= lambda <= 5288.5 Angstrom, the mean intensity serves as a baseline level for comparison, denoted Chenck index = 13.1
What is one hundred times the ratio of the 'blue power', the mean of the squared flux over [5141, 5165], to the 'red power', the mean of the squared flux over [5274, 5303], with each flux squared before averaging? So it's 82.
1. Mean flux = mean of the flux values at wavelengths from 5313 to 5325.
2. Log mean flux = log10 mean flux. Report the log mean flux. 1.16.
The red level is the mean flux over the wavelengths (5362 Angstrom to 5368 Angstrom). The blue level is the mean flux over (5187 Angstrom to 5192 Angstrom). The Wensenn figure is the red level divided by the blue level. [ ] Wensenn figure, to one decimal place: 1.1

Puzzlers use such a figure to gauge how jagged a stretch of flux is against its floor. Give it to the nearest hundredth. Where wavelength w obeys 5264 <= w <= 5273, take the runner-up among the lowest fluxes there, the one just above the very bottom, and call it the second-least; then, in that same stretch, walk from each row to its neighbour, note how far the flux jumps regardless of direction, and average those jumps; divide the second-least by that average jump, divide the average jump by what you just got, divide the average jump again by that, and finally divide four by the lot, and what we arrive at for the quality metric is 1.03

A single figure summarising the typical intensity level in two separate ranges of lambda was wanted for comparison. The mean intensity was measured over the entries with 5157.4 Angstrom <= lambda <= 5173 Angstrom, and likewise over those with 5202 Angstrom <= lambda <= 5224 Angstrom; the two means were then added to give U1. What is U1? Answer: 23.7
